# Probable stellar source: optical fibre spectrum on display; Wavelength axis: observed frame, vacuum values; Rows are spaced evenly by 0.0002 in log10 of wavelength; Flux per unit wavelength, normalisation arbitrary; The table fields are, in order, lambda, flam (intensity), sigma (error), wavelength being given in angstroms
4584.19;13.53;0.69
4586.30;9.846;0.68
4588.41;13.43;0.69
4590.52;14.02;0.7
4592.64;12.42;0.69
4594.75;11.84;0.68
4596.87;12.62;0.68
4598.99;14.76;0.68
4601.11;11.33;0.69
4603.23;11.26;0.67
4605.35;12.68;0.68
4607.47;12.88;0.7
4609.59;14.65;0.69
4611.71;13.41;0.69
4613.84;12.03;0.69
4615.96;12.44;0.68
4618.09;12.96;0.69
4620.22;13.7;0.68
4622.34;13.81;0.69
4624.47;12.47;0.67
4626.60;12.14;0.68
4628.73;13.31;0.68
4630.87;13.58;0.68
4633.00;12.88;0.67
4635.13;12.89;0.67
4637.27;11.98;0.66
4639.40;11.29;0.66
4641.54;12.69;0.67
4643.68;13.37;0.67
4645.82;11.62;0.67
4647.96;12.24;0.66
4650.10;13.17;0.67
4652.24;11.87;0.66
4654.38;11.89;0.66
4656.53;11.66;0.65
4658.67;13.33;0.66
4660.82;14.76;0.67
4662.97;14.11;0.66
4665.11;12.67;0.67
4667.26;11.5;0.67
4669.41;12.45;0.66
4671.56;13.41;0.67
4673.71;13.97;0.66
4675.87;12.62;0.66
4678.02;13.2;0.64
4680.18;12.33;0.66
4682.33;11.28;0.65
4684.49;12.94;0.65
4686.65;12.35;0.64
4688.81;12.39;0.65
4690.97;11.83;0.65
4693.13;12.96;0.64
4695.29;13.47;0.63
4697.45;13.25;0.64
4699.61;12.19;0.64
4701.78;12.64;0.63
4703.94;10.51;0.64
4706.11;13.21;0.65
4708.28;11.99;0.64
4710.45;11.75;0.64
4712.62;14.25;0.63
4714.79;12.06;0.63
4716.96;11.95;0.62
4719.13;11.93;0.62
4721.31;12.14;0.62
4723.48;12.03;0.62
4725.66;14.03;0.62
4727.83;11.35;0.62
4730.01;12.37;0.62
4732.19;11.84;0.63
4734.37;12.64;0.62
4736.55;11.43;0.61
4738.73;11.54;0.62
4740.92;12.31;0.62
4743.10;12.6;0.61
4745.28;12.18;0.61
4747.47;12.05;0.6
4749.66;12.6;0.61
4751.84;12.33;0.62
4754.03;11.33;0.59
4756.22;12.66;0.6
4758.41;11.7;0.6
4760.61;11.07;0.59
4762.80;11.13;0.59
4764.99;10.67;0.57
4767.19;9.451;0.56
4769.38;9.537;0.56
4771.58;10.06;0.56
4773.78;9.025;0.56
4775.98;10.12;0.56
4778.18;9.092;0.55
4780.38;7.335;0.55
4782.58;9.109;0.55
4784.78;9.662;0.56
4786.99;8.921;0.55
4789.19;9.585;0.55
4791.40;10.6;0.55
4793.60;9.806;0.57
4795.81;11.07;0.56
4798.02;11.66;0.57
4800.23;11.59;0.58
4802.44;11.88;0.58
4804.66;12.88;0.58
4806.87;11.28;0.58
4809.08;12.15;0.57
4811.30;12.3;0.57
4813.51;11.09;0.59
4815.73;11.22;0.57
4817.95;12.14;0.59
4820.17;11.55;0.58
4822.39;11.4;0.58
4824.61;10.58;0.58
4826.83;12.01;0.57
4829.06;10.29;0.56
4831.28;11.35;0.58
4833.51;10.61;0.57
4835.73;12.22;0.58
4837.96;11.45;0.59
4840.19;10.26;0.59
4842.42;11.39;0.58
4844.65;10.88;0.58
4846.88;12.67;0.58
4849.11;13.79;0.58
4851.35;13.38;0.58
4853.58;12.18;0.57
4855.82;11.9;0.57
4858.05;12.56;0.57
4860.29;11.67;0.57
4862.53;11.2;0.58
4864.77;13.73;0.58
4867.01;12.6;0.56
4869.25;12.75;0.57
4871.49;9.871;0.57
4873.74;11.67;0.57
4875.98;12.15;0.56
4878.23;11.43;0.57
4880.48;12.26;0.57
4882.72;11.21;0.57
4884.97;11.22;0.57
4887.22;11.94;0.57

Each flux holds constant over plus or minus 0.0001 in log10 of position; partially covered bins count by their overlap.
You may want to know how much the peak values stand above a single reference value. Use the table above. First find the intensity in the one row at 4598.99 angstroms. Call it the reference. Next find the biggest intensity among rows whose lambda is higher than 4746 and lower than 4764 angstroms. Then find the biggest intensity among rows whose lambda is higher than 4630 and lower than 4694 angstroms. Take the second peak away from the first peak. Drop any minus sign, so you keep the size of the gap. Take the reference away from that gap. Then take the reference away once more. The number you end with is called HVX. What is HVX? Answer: -27.4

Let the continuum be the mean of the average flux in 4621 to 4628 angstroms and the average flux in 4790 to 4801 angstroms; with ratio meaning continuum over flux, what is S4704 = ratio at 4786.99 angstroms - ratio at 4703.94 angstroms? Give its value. 0.20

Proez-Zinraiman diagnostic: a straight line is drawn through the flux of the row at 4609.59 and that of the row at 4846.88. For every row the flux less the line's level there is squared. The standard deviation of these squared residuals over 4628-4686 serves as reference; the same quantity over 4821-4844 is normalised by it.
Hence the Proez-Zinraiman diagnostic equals 0.8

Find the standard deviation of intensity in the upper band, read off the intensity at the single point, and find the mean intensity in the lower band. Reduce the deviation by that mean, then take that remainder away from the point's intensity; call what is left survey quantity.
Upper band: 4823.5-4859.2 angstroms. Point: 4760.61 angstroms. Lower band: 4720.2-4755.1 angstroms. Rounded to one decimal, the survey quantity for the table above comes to 22.2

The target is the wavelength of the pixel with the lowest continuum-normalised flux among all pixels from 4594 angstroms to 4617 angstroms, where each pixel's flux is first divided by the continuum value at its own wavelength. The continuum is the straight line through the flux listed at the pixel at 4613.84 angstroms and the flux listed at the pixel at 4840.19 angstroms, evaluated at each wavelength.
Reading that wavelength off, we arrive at 4603.23 angstroms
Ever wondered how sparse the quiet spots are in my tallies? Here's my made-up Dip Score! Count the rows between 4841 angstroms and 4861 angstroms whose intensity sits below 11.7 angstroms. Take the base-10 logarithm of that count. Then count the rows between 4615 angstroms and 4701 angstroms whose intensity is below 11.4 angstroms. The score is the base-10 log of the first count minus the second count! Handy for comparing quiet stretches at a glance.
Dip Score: -1.5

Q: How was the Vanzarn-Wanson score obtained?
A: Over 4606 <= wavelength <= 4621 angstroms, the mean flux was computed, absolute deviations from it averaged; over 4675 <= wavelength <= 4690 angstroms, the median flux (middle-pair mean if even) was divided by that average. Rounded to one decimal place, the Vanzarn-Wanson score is 18.8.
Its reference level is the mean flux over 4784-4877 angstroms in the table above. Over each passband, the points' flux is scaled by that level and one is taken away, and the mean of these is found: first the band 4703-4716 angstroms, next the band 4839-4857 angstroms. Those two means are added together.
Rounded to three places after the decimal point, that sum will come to 0.113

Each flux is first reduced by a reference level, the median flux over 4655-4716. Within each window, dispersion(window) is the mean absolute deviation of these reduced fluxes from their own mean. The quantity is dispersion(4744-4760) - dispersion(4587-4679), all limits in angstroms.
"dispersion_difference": -0.39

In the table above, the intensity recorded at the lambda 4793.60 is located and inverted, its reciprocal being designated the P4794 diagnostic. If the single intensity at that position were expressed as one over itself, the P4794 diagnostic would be 0.102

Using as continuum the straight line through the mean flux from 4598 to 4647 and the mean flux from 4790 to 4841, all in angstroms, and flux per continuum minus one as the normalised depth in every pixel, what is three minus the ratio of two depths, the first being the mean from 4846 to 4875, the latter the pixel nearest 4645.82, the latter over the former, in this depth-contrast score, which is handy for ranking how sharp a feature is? 4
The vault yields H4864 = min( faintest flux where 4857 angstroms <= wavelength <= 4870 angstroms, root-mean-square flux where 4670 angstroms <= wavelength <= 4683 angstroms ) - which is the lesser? 11.2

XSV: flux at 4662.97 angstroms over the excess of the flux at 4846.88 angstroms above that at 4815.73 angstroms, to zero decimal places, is 10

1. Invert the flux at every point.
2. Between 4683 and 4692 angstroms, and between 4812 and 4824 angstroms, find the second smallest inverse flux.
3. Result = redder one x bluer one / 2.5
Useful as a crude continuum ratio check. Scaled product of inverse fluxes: 0.0028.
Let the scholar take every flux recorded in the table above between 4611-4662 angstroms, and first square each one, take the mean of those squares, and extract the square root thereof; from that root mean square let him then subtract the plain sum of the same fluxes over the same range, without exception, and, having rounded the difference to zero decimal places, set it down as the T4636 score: -293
